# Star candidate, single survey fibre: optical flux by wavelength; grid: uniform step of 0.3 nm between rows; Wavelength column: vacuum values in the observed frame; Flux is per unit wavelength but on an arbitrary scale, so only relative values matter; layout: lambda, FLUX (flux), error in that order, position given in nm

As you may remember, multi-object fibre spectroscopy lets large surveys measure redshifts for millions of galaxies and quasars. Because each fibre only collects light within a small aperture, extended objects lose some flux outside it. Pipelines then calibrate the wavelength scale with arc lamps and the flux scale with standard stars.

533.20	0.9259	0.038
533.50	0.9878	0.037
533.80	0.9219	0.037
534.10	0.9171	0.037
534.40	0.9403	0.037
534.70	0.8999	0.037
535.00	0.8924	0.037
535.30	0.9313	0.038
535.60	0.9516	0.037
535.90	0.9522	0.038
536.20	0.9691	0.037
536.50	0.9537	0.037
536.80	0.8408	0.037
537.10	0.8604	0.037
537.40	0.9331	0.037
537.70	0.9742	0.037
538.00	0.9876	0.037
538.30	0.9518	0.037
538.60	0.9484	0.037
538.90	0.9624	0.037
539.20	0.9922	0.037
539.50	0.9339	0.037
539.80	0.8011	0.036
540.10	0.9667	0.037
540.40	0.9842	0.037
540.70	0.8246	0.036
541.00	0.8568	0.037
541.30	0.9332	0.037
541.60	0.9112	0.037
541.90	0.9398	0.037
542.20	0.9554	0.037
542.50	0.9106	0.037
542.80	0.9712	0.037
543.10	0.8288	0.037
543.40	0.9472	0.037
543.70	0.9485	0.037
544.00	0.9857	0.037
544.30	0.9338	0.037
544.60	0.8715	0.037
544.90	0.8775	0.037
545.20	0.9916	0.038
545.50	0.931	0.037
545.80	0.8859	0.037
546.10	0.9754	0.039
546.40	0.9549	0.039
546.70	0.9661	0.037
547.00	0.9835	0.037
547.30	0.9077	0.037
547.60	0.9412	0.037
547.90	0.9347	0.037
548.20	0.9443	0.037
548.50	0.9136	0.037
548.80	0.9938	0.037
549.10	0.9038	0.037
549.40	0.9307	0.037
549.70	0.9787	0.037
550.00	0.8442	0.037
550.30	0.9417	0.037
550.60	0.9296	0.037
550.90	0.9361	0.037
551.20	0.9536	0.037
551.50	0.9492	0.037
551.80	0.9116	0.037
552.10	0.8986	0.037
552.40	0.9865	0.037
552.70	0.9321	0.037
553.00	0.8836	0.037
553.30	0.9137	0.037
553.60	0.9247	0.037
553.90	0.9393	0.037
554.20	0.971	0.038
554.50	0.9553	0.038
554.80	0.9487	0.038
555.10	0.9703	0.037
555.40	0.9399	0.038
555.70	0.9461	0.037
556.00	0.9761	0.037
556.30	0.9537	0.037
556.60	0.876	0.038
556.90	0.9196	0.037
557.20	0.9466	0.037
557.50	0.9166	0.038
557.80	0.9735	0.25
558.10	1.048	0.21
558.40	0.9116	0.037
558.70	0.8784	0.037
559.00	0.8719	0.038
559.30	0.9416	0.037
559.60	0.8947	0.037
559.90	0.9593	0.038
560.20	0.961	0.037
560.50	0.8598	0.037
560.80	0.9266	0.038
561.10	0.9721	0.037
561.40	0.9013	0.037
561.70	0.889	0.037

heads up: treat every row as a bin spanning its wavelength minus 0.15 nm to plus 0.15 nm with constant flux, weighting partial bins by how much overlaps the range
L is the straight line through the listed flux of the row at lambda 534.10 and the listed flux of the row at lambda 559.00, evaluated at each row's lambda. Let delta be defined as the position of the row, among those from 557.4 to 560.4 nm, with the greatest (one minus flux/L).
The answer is 559.00 nm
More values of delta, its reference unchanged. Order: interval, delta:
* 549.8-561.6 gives 550.00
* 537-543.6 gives 539.80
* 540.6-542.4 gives 540.70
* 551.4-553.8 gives 553.00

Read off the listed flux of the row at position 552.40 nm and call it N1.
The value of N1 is 0.9865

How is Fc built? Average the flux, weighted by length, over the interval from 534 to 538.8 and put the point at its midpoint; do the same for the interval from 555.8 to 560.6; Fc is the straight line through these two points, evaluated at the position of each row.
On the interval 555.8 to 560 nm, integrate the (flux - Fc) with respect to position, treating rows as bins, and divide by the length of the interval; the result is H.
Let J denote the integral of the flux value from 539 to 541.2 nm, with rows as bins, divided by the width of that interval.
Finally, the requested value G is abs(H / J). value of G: 0.002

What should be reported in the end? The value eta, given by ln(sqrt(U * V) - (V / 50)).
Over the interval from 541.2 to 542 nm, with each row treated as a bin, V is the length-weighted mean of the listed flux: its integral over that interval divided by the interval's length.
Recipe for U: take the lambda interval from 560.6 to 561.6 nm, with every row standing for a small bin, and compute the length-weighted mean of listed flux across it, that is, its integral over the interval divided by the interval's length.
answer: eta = -0.096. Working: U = 0.927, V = 0.927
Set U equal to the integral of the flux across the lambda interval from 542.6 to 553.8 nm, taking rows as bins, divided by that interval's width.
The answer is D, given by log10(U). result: -0.030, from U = 0.933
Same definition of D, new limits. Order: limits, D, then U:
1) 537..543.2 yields -0.033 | 0.926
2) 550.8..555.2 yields -0.028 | 0.938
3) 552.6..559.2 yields -0.029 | 0.936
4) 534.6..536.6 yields -0.029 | 0.936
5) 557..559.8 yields -0.031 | 0.932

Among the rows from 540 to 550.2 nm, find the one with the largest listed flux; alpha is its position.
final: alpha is 548.80 nm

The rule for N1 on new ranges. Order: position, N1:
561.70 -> 0.889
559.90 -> 0.9593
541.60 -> 0.9112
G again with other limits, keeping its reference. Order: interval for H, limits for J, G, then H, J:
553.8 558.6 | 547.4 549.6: 0.019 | 0.017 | 0.938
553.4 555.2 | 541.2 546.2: 0.020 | 0.018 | 0.929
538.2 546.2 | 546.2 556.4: 0.006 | -0.006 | 0.940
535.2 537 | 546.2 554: 0.001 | -0.001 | 0.935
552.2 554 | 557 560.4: 0.003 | -0.003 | 0.935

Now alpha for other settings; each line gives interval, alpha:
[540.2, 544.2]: 544.00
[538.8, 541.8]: 539.20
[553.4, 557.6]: 556.00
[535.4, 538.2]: 538.00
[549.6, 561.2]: 558.10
